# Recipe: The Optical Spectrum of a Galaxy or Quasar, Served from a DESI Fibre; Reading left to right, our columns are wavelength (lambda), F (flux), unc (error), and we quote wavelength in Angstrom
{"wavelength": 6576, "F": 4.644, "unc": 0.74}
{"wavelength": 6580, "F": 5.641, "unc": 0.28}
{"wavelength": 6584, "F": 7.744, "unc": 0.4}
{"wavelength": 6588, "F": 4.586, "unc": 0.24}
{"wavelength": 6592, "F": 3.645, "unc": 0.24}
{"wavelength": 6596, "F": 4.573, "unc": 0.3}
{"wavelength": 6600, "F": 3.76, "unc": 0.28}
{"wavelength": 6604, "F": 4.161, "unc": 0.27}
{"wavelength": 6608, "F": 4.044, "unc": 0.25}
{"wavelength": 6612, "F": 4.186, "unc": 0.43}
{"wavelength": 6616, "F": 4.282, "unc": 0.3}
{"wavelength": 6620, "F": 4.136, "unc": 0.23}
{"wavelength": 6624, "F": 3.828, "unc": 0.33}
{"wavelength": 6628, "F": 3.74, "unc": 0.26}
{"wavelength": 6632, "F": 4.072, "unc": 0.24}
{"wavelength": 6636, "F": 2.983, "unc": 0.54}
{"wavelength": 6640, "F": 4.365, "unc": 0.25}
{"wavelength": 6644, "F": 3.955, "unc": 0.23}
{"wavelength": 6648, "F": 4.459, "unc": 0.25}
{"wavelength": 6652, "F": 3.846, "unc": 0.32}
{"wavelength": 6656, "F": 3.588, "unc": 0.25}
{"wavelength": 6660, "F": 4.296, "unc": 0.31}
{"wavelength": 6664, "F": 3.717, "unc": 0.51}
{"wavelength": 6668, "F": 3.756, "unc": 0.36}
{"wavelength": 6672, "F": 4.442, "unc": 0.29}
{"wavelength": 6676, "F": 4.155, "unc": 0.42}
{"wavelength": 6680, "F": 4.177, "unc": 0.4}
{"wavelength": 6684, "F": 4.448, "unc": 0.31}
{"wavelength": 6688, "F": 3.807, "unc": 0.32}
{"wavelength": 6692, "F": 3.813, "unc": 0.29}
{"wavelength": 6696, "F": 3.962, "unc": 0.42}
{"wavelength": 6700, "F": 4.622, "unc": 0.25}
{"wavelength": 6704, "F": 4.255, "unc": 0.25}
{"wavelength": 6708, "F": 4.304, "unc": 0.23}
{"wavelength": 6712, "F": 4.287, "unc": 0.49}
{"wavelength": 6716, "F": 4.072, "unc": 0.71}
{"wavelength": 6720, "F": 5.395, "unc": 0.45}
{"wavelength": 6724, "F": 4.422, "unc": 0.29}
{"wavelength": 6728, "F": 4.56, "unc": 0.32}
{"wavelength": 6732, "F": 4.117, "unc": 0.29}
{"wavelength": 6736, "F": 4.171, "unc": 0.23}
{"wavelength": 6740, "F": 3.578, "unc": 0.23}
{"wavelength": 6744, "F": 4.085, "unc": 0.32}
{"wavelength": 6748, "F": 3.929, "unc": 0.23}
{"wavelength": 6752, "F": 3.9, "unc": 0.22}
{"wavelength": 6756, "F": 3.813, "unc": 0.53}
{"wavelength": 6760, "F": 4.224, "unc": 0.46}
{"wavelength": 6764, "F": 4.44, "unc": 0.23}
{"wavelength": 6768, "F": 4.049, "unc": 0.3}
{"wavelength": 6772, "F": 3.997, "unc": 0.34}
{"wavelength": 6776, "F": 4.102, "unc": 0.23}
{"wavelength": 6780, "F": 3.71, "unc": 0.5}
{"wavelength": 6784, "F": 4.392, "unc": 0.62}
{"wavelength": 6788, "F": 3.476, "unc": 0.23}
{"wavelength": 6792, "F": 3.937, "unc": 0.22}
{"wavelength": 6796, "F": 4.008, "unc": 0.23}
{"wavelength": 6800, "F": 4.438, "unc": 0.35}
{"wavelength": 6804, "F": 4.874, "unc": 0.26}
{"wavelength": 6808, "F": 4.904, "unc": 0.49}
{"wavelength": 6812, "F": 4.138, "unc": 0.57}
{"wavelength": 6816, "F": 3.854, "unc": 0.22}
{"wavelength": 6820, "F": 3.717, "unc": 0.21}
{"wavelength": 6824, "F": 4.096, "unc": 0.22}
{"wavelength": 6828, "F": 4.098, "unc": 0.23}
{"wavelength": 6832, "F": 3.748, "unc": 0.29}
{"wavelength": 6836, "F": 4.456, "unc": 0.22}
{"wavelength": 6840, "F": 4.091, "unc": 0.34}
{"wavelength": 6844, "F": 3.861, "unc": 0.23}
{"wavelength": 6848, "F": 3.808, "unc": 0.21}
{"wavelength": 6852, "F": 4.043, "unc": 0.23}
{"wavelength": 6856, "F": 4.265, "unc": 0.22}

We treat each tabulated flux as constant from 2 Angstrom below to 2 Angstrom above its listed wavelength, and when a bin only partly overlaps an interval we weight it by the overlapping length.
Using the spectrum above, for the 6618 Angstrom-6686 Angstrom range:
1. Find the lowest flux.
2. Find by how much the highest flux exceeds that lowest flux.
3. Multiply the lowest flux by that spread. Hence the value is 4.4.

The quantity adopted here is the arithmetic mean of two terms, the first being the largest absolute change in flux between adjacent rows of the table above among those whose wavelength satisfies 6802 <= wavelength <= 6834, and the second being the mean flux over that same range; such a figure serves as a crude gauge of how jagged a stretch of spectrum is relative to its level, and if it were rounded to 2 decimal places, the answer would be 2.47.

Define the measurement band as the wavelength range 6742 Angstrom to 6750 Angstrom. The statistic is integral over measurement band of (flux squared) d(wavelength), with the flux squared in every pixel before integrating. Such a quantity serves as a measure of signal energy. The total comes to 128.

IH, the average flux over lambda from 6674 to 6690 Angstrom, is 4.1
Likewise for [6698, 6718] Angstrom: 4.3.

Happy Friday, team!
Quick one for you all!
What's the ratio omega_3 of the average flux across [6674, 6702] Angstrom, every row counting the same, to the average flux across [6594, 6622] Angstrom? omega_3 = 0.99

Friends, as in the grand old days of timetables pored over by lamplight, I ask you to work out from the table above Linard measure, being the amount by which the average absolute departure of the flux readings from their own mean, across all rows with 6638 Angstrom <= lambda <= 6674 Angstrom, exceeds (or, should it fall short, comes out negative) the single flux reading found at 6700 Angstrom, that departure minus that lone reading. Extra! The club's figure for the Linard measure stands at -4.32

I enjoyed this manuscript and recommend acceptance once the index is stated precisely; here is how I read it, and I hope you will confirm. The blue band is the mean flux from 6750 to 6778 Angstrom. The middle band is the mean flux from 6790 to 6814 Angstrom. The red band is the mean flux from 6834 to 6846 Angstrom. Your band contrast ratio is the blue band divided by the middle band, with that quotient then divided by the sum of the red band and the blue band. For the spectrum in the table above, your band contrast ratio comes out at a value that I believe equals 0.113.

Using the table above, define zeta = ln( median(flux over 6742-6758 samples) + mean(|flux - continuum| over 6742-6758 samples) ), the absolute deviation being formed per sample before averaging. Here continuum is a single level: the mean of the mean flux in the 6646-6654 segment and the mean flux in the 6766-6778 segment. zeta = 1.41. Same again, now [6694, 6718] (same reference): 1.50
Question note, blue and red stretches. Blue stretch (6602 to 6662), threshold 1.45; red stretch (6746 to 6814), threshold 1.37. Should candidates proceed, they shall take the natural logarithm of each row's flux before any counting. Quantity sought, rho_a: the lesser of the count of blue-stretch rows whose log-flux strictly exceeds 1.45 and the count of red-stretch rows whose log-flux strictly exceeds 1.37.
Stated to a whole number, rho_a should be 4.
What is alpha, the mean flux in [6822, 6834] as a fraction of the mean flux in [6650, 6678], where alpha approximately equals 1.00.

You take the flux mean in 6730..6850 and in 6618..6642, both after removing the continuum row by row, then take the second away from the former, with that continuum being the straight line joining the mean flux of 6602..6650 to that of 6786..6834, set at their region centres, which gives 0.13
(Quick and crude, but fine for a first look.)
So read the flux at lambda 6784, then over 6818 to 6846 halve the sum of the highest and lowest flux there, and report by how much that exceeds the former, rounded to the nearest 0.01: -0.31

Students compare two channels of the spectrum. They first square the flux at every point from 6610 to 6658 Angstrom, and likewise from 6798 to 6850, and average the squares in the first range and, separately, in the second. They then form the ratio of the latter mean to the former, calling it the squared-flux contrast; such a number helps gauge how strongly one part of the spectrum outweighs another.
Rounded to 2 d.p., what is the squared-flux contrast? 1.11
